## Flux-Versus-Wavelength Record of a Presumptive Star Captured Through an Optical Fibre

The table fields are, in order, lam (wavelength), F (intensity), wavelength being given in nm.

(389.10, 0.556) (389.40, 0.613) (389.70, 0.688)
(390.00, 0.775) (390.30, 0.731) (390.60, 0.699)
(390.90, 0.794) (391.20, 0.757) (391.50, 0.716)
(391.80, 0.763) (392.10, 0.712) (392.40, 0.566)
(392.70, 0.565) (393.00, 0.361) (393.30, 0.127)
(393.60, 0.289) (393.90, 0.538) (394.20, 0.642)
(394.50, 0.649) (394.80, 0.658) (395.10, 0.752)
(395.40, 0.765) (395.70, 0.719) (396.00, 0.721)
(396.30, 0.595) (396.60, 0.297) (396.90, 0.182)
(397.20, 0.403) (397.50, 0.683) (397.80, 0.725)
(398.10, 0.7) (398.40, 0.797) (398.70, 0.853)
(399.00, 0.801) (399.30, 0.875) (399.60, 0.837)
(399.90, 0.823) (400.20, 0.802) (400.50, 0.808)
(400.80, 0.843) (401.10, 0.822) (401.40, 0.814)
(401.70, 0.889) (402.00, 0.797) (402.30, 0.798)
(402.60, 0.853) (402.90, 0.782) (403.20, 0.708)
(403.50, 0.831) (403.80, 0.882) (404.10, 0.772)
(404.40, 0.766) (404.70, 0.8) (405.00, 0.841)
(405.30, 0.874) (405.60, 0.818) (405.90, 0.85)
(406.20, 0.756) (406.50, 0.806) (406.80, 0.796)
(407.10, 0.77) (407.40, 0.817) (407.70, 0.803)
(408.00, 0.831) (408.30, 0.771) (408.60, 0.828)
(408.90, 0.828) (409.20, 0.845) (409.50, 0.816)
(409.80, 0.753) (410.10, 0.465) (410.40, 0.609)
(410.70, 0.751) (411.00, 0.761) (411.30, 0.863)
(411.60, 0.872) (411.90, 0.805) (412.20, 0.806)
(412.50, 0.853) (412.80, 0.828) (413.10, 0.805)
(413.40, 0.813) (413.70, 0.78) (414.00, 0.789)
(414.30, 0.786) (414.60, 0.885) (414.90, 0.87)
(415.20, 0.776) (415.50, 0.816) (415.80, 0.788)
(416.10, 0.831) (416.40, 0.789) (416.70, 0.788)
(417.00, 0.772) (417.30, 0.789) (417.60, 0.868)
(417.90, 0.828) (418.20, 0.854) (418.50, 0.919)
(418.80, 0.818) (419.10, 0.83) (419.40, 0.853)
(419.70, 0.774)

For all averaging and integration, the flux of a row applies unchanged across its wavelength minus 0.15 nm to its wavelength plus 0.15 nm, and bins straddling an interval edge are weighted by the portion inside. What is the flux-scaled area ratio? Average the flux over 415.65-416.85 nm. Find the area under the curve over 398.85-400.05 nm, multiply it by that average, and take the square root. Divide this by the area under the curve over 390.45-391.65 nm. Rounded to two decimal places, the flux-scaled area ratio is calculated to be 1.00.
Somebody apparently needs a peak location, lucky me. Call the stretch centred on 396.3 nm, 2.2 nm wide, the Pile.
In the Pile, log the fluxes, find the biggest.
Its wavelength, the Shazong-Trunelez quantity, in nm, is 395.40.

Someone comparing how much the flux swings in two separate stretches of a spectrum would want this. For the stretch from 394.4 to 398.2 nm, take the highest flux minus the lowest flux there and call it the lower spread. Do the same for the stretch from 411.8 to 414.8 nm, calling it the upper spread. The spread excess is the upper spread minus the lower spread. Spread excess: -0.48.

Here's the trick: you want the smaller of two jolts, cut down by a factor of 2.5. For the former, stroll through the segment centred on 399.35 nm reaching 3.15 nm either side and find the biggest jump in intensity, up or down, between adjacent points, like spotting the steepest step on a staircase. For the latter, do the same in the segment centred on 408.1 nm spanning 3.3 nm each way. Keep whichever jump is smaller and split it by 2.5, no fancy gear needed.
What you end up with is 0.12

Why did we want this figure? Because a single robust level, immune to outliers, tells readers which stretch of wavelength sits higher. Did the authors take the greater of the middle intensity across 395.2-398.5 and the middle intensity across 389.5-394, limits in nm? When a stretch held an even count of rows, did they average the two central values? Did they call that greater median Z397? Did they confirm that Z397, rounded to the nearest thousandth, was 0.700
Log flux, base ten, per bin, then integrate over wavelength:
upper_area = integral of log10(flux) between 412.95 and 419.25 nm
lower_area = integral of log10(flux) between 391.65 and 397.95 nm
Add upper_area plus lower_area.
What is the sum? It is -2.4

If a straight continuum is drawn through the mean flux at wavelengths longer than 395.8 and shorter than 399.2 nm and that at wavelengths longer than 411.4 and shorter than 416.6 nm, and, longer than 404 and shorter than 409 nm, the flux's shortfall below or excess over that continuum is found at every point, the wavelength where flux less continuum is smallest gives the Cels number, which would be 408.30 nm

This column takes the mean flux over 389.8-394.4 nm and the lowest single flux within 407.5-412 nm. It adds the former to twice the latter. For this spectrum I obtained 1.53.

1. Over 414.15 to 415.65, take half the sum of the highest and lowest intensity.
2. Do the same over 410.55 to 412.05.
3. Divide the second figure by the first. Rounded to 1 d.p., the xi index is 1.0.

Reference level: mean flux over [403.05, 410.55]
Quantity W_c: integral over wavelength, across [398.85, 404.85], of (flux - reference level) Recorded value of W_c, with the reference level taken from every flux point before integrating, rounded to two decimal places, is 0.18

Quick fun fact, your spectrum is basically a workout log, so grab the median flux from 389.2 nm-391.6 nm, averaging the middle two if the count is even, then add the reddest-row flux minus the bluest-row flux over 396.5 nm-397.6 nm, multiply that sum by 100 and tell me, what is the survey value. 111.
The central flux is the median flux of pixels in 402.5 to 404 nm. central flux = 0.83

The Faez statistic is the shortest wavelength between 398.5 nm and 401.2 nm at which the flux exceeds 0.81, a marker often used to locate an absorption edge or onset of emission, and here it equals 398.70 nm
